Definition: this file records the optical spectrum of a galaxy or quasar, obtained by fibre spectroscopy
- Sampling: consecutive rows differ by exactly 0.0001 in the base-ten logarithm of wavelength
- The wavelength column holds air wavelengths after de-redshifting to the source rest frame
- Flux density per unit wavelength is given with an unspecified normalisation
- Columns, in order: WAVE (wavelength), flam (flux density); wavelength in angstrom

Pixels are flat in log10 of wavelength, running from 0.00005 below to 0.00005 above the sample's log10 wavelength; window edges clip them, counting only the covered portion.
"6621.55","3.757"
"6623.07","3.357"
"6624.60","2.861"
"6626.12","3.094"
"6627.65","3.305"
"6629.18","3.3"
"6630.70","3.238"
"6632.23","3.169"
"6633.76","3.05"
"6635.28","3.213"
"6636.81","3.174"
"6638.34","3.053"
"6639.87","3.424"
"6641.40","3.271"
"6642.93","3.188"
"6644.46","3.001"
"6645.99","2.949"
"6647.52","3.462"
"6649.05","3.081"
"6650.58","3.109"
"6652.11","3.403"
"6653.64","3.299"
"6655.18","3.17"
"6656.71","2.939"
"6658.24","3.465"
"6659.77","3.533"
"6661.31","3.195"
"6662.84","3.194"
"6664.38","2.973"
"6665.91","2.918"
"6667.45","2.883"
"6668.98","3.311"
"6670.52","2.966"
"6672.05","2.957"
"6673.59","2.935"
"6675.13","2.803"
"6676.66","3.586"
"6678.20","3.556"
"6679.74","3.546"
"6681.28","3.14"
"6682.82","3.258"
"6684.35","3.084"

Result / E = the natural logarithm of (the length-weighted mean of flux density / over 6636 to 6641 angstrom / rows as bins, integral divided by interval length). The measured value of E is 1.17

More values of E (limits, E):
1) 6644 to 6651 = 1.14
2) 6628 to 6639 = 1.16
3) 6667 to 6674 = 1.11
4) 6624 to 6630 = 1.15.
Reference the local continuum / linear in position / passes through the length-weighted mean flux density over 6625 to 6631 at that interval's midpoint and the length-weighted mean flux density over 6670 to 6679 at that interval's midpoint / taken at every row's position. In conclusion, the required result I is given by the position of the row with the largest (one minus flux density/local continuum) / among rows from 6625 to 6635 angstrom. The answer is 6633.76 angstrom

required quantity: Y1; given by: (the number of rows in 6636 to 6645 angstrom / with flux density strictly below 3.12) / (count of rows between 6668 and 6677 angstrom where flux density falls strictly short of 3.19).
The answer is 0.5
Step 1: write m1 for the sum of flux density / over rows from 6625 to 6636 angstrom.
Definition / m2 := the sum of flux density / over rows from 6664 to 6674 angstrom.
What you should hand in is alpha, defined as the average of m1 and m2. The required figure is 21.7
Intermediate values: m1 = 22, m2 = 21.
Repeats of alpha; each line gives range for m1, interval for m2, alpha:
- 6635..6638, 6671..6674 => 6.1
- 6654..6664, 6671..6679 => 17.7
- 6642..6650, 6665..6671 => 13.9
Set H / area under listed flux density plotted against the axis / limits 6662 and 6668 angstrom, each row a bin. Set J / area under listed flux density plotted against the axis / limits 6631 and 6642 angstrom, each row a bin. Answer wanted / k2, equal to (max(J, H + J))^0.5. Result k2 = 7.3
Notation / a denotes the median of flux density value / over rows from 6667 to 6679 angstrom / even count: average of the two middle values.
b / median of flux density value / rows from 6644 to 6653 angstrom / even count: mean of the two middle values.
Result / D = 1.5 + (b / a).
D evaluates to 2.55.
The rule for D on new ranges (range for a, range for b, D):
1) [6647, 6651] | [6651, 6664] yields 2.54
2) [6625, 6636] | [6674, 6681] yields 2.61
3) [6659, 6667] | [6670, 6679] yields 2.43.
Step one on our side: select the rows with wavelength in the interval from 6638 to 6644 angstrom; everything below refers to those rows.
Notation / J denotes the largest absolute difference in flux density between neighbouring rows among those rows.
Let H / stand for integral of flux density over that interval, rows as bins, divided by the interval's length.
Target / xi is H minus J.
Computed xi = 2.86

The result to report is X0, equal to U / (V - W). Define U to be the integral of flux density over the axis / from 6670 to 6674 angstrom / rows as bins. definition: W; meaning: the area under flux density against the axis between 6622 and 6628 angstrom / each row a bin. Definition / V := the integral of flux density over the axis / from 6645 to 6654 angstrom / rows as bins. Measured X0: 1.2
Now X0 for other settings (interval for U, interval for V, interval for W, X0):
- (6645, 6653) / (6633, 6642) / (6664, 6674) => -21.6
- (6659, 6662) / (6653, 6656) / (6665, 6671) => -1.2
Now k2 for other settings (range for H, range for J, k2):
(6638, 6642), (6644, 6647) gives 4.7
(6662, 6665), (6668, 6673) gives 5.0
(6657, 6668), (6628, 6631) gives 6.7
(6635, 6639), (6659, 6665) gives 5.6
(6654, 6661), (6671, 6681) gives 7.4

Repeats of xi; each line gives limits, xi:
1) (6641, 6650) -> 2.64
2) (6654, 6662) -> 2.73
